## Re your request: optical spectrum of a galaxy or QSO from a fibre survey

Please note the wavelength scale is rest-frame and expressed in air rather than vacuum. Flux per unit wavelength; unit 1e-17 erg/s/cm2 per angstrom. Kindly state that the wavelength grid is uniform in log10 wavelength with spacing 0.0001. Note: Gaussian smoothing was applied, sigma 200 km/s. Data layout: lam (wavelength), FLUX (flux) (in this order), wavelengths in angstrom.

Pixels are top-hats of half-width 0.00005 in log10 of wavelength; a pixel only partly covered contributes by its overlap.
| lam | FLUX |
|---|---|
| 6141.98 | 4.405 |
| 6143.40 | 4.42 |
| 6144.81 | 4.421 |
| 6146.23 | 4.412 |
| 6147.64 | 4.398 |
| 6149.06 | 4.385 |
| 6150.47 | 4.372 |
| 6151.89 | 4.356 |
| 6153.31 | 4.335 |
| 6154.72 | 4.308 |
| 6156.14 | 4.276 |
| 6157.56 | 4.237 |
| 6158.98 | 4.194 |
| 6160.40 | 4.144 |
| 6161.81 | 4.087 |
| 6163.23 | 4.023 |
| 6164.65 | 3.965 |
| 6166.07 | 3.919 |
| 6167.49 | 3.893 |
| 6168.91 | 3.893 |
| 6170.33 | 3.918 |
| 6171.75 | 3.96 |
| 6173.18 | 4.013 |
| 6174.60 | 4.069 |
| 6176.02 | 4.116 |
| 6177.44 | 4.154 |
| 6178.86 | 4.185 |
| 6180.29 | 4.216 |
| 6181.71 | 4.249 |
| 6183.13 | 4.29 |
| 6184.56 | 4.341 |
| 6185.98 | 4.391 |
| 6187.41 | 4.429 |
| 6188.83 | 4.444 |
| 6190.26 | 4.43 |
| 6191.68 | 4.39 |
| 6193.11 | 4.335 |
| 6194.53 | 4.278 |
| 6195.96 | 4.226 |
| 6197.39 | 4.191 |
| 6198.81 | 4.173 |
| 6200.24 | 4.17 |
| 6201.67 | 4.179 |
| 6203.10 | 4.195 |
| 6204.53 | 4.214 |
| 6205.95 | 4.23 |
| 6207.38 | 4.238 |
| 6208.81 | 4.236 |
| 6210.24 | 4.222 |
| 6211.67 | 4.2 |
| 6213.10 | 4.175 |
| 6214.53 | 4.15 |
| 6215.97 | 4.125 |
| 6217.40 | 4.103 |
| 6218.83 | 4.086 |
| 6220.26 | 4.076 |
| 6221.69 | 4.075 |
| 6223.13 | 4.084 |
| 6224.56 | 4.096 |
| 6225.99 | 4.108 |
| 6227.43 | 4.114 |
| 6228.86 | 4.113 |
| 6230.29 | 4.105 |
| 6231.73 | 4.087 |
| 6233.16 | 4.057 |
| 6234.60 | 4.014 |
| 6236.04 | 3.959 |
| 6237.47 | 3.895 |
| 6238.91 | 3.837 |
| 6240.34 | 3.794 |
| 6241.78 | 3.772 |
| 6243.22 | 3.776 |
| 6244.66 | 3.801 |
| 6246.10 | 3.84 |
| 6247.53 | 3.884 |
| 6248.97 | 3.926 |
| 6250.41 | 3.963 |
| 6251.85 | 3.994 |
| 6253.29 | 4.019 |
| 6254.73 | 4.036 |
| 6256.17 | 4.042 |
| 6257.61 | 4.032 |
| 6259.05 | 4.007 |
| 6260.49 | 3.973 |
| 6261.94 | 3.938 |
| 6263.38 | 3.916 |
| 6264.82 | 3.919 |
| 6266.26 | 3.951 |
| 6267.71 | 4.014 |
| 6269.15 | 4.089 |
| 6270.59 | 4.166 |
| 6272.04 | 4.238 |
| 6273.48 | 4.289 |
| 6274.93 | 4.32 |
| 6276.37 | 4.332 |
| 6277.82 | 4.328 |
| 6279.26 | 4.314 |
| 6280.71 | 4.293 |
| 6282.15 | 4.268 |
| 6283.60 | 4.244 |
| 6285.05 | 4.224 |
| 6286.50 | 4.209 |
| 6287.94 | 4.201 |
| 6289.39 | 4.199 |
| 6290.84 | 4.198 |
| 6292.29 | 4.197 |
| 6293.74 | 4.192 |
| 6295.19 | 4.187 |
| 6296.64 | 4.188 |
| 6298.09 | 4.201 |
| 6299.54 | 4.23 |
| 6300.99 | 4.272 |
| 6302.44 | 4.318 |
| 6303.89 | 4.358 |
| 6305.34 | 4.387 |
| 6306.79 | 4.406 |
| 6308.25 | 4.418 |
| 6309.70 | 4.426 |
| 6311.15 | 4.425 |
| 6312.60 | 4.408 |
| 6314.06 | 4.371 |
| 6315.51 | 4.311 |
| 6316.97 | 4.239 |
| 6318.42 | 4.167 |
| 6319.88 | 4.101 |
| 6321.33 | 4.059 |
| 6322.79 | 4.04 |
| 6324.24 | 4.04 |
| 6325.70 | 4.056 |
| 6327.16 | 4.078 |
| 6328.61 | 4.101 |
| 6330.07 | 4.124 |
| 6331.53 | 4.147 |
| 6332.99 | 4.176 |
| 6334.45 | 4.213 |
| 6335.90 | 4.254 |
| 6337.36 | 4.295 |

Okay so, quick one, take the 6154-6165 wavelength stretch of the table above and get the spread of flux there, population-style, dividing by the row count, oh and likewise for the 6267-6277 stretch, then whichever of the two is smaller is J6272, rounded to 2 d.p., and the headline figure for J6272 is 0.11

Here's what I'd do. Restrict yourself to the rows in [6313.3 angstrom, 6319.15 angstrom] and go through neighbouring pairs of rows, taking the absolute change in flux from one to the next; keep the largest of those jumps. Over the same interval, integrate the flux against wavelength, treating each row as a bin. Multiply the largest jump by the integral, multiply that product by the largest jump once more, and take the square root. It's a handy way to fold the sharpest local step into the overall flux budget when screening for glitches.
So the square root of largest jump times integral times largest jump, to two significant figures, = 0.36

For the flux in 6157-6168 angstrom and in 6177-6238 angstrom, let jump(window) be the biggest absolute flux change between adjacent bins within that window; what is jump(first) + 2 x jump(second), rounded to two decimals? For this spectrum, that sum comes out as 0.19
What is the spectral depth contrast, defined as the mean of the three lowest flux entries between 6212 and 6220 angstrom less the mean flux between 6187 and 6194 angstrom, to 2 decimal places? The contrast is -0.30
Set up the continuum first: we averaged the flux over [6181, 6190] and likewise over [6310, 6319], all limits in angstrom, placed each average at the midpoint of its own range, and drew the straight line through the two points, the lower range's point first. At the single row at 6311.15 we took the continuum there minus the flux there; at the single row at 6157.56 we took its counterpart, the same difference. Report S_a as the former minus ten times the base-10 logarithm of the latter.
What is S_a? 8.8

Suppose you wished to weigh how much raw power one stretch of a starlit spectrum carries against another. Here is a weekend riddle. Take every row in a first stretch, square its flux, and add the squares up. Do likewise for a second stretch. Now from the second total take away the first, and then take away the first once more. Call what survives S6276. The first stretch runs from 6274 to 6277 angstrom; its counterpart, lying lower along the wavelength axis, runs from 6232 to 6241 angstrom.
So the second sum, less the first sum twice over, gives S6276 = 18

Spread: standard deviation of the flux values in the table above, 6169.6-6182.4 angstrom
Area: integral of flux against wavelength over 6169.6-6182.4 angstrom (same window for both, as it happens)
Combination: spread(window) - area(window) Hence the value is -52.3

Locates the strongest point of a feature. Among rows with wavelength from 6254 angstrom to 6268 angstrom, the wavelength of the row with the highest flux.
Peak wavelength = 6256.17 angstrom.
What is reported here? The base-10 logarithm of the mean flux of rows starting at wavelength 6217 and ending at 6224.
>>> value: 0.611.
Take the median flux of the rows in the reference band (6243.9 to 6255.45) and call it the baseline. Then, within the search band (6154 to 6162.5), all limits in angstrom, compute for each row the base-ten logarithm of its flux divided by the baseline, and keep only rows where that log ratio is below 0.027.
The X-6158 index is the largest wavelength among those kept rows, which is 6161.81 angstrom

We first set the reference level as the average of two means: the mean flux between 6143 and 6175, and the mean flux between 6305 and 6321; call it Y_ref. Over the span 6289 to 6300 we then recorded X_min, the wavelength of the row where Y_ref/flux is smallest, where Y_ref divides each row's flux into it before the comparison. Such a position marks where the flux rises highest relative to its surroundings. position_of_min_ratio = 6299.54 angstrom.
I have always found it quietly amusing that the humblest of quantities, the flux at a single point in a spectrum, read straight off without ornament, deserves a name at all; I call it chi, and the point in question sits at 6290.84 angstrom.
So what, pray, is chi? 4.198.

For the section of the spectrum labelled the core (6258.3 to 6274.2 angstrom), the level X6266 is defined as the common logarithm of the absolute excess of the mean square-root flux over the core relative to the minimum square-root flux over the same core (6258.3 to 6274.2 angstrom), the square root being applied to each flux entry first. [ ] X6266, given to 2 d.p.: -1.49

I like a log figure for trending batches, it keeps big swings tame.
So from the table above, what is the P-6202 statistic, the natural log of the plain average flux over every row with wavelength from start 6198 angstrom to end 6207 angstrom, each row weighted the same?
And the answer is 1.43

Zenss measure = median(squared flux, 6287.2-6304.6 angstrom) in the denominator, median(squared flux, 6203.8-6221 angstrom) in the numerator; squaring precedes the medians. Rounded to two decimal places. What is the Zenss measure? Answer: 0.99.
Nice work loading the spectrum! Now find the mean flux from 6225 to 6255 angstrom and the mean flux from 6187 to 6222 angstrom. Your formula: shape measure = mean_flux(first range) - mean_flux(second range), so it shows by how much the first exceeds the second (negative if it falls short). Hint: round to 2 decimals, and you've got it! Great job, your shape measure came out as -0.27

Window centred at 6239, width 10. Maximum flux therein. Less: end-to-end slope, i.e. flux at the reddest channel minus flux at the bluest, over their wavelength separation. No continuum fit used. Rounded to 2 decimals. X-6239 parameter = 4.04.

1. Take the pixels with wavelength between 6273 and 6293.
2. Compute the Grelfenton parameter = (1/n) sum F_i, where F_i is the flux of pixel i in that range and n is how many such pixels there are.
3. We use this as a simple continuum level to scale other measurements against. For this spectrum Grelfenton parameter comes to 4.26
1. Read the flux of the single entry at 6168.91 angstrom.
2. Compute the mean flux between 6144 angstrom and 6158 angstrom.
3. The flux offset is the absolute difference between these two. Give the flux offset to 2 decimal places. 0.46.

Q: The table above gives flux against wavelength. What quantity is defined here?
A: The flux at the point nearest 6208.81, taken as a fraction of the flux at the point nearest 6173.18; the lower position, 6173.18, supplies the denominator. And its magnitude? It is 1.06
